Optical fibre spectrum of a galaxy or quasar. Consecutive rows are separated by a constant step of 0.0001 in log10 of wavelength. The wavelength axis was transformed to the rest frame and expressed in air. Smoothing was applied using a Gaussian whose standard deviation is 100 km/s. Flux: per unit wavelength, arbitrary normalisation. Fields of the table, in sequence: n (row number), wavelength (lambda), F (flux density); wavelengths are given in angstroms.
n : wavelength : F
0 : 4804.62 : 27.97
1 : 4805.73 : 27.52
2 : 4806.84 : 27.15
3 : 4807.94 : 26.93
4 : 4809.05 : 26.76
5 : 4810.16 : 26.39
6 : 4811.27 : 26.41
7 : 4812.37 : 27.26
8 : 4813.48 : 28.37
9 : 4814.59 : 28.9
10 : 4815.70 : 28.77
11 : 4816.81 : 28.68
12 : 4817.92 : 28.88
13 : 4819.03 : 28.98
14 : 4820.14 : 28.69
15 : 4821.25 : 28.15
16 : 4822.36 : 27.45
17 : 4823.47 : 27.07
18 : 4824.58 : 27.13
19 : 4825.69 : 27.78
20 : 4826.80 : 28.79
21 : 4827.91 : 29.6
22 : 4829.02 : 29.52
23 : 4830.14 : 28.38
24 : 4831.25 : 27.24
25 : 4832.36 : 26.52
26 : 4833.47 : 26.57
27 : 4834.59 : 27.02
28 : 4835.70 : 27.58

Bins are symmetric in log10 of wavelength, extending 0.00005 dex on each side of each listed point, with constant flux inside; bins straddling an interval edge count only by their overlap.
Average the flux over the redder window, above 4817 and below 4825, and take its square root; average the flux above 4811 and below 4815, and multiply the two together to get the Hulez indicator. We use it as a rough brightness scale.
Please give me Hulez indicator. 147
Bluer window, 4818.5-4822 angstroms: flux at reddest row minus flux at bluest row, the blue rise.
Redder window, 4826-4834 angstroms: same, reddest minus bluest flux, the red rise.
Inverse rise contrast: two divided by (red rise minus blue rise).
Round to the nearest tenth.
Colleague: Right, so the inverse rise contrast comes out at -1.4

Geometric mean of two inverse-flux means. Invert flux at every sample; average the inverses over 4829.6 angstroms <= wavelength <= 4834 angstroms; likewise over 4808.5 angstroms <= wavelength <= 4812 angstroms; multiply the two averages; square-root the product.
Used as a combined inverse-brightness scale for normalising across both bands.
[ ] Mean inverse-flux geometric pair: 0.0373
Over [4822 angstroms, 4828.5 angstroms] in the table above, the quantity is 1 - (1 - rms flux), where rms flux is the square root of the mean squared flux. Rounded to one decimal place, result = 28.0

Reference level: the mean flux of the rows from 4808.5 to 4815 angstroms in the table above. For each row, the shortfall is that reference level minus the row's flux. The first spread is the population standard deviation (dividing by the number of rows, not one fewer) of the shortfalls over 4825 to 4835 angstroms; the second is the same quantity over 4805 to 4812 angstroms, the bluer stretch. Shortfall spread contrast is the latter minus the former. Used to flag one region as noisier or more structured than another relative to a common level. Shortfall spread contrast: -0.7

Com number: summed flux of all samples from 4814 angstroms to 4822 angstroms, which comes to 201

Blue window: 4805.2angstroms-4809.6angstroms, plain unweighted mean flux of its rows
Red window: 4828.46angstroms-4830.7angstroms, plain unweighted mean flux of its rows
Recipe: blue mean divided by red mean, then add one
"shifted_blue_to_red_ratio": 1.94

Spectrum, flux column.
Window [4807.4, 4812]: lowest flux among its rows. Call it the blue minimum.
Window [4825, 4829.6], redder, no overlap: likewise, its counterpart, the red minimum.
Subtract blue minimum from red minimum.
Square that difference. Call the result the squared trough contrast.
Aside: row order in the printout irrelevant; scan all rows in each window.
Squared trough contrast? 1.9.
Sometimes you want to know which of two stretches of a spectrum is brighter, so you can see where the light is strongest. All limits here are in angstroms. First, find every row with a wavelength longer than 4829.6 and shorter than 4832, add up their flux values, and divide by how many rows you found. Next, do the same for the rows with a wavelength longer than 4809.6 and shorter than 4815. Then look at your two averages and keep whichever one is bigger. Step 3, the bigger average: 27.8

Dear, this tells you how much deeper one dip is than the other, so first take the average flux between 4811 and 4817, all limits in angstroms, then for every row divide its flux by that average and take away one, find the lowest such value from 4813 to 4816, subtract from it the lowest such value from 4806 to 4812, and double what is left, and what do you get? 0.14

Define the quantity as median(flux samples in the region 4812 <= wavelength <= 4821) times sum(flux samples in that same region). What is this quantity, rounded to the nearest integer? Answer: 6566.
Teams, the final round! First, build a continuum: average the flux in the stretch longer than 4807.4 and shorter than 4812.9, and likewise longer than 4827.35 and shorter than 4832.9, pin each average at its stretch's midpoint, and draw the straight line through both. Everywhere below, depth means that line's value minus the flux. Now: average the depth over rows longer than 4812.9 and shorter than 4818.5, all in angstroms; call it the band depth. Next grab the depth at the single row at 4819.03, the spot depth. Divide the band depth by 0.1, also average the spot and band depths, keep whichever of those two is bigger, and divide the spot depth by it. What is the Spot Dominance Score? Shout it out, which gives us 1.0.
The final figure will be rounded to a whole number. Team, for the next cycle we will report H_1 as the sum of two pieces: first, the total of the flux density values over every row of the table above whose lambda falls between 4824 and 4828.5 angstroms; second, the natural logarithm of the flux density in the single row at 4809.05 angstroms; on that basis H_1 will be 117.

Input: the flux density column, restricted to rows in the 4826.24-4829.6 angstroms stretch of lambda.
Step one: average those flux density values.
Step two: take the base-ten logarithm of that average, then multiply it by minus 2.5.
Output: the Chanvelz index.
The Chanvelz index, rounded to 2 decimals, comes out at -3.67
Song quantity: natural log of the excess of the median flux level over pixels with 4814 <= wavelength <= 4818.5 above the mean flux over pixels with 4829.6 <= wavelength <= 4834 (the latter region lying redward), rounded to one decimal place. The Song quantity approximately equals 0.5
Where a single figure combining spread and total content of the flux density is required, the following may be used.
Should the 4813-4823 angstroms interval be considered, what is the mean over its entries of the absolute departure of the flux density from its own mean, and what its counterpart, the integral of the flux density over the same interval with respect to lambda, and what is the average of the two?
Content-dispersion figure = 143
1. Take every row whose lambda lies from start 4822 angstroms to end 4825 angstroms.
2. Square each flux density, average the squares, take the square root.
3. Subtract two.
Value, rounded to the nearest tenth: 25.2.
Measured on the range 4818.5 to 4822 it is 26.6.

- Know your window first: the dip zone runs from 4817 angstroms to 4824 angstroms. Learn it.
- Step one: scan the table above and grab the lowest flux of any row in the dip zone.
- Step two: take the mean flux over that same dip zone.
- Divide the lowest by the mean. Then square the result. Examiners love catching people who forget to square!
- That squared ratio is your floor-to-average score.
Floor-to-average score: 0.92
